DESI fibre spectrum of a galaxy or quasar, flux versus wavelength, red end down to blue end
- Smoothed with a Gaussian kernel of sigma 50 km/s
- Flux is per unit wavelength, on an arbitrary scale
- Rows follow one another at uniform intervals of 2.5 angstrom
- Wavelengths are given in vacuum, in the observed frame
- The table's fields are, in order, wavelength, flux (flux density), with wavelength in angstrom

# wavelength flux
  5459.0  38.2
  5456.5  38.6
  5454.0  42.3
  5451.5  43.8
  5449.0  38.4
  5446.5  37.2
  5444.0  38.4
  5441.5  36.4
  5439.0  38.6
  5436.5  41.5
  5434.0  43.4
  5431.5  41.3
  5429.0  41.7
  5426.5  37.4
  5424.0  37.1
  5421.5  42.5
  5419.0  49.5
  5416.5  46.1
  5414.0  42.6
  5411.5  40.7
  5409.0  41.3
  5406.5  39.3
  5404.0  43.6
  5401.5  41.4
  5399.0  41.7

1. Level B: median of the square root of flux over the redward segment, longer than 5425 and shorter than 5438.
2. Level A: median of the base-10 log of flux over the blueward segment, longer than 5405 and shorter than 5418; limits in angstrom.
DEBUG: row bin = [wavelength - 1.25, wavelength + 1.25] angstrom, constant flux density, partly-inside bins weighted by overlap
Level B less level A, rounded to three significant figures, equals 4.83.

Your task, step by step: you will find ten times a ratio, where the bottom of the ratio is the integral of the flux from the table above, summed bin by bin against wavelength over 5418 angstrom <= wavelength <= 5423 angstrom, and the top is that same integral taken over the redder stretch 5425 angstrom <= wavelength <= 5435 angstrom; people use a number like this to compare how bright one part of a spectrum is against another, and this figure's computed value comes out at 18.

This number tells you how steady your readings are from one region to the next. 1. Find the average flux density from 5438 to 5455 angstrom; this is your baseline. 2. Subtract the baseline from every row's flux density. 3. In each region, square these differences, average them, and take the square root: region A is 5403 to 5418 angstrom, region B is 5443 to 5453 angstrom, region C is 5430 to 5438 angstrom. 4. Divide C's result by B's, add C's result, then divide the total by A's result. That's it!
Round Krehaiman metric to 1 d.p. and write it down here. 1.1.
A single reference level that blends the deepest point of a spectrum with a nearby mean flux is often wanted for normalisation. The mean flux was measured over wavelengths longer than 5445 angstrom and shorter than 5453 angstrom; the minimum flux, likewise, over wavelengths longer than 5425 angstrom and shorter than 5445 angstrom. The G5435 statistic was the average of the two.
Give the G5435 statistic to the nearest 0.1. 38.1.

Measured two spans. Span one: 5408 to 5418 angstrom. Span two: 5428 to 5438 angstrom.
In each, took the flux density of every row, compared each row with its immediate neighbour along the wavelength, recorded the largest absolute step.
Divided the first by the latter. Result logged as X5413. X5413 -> 1.7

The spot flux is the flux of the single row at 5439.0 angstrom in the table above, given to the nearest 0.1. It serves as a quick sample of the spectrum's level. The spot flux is 38.6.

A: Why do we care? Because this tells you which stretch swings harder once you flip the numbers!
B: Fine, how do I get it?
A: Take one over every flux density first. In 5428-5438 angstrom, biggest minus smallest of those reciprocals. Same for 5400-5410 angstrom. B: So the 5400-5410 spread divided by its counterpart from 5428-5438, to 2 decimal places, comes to 2.14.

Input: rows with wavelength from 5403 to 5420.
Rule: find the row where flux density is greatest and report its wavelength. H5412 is 5419.0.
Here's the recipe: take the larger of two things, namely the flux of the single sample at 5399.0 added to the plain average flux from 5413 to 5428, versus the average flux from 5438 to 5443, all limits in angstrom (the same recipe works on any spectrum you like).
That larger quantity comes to 84.2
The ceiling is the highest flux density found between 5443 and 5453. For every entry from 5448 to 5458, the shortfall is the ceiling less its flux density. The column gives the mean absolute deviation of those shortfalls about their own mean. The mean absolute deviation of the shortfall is 2.3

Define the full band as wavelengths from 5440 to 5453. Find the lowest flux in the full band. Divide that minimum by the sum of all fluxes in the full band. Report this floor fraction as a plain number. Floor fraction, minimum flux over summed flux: 0.19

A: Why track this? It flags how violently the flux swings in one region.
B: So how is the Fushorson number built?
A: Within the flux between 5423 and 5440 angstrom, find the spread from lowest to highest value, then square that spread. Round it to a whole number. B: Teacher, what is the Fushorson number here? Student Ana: 40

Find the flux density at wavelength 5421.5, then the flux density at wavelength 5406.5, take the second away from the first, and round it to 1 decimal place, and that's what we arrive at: 3.2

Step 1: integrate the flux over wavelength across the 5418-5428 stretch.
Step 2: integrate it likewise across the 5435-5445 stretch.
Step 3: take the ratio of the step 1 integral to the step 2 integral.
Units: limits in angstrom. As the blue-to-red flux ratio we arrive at 1.07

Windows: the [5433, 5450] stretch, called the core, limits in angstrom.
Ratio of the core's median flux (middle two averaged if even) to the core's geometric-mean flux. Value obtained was 0.983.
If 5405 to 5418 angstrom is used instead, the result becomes 0.985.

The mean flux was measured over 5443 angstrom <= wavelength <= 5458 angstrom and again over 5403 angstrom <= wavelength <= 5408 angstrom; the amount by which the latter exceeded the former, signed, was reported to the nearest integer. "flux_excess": 2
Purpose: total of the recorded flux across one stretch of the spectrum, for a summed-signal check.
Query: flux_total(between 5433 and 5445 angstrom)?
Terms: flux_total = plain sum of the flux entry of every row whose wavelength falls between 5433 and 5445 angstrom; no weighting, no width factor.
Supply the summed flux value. 198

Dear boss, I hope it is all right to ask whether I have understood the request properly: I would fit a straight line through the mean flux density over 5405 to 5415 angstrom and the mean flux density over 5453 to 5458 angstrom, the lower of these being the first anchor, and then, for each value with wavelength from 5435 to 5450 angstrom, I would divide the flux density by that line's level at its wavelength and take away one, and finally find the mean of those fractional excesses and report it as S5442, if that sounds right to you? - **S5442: -0.05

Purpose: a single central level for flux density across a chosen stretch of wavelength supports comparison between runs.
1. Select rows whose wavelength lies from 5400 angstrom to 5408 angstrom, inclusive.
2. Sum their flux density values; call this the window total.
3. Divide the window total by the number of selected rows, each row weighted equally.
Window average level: 41.4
